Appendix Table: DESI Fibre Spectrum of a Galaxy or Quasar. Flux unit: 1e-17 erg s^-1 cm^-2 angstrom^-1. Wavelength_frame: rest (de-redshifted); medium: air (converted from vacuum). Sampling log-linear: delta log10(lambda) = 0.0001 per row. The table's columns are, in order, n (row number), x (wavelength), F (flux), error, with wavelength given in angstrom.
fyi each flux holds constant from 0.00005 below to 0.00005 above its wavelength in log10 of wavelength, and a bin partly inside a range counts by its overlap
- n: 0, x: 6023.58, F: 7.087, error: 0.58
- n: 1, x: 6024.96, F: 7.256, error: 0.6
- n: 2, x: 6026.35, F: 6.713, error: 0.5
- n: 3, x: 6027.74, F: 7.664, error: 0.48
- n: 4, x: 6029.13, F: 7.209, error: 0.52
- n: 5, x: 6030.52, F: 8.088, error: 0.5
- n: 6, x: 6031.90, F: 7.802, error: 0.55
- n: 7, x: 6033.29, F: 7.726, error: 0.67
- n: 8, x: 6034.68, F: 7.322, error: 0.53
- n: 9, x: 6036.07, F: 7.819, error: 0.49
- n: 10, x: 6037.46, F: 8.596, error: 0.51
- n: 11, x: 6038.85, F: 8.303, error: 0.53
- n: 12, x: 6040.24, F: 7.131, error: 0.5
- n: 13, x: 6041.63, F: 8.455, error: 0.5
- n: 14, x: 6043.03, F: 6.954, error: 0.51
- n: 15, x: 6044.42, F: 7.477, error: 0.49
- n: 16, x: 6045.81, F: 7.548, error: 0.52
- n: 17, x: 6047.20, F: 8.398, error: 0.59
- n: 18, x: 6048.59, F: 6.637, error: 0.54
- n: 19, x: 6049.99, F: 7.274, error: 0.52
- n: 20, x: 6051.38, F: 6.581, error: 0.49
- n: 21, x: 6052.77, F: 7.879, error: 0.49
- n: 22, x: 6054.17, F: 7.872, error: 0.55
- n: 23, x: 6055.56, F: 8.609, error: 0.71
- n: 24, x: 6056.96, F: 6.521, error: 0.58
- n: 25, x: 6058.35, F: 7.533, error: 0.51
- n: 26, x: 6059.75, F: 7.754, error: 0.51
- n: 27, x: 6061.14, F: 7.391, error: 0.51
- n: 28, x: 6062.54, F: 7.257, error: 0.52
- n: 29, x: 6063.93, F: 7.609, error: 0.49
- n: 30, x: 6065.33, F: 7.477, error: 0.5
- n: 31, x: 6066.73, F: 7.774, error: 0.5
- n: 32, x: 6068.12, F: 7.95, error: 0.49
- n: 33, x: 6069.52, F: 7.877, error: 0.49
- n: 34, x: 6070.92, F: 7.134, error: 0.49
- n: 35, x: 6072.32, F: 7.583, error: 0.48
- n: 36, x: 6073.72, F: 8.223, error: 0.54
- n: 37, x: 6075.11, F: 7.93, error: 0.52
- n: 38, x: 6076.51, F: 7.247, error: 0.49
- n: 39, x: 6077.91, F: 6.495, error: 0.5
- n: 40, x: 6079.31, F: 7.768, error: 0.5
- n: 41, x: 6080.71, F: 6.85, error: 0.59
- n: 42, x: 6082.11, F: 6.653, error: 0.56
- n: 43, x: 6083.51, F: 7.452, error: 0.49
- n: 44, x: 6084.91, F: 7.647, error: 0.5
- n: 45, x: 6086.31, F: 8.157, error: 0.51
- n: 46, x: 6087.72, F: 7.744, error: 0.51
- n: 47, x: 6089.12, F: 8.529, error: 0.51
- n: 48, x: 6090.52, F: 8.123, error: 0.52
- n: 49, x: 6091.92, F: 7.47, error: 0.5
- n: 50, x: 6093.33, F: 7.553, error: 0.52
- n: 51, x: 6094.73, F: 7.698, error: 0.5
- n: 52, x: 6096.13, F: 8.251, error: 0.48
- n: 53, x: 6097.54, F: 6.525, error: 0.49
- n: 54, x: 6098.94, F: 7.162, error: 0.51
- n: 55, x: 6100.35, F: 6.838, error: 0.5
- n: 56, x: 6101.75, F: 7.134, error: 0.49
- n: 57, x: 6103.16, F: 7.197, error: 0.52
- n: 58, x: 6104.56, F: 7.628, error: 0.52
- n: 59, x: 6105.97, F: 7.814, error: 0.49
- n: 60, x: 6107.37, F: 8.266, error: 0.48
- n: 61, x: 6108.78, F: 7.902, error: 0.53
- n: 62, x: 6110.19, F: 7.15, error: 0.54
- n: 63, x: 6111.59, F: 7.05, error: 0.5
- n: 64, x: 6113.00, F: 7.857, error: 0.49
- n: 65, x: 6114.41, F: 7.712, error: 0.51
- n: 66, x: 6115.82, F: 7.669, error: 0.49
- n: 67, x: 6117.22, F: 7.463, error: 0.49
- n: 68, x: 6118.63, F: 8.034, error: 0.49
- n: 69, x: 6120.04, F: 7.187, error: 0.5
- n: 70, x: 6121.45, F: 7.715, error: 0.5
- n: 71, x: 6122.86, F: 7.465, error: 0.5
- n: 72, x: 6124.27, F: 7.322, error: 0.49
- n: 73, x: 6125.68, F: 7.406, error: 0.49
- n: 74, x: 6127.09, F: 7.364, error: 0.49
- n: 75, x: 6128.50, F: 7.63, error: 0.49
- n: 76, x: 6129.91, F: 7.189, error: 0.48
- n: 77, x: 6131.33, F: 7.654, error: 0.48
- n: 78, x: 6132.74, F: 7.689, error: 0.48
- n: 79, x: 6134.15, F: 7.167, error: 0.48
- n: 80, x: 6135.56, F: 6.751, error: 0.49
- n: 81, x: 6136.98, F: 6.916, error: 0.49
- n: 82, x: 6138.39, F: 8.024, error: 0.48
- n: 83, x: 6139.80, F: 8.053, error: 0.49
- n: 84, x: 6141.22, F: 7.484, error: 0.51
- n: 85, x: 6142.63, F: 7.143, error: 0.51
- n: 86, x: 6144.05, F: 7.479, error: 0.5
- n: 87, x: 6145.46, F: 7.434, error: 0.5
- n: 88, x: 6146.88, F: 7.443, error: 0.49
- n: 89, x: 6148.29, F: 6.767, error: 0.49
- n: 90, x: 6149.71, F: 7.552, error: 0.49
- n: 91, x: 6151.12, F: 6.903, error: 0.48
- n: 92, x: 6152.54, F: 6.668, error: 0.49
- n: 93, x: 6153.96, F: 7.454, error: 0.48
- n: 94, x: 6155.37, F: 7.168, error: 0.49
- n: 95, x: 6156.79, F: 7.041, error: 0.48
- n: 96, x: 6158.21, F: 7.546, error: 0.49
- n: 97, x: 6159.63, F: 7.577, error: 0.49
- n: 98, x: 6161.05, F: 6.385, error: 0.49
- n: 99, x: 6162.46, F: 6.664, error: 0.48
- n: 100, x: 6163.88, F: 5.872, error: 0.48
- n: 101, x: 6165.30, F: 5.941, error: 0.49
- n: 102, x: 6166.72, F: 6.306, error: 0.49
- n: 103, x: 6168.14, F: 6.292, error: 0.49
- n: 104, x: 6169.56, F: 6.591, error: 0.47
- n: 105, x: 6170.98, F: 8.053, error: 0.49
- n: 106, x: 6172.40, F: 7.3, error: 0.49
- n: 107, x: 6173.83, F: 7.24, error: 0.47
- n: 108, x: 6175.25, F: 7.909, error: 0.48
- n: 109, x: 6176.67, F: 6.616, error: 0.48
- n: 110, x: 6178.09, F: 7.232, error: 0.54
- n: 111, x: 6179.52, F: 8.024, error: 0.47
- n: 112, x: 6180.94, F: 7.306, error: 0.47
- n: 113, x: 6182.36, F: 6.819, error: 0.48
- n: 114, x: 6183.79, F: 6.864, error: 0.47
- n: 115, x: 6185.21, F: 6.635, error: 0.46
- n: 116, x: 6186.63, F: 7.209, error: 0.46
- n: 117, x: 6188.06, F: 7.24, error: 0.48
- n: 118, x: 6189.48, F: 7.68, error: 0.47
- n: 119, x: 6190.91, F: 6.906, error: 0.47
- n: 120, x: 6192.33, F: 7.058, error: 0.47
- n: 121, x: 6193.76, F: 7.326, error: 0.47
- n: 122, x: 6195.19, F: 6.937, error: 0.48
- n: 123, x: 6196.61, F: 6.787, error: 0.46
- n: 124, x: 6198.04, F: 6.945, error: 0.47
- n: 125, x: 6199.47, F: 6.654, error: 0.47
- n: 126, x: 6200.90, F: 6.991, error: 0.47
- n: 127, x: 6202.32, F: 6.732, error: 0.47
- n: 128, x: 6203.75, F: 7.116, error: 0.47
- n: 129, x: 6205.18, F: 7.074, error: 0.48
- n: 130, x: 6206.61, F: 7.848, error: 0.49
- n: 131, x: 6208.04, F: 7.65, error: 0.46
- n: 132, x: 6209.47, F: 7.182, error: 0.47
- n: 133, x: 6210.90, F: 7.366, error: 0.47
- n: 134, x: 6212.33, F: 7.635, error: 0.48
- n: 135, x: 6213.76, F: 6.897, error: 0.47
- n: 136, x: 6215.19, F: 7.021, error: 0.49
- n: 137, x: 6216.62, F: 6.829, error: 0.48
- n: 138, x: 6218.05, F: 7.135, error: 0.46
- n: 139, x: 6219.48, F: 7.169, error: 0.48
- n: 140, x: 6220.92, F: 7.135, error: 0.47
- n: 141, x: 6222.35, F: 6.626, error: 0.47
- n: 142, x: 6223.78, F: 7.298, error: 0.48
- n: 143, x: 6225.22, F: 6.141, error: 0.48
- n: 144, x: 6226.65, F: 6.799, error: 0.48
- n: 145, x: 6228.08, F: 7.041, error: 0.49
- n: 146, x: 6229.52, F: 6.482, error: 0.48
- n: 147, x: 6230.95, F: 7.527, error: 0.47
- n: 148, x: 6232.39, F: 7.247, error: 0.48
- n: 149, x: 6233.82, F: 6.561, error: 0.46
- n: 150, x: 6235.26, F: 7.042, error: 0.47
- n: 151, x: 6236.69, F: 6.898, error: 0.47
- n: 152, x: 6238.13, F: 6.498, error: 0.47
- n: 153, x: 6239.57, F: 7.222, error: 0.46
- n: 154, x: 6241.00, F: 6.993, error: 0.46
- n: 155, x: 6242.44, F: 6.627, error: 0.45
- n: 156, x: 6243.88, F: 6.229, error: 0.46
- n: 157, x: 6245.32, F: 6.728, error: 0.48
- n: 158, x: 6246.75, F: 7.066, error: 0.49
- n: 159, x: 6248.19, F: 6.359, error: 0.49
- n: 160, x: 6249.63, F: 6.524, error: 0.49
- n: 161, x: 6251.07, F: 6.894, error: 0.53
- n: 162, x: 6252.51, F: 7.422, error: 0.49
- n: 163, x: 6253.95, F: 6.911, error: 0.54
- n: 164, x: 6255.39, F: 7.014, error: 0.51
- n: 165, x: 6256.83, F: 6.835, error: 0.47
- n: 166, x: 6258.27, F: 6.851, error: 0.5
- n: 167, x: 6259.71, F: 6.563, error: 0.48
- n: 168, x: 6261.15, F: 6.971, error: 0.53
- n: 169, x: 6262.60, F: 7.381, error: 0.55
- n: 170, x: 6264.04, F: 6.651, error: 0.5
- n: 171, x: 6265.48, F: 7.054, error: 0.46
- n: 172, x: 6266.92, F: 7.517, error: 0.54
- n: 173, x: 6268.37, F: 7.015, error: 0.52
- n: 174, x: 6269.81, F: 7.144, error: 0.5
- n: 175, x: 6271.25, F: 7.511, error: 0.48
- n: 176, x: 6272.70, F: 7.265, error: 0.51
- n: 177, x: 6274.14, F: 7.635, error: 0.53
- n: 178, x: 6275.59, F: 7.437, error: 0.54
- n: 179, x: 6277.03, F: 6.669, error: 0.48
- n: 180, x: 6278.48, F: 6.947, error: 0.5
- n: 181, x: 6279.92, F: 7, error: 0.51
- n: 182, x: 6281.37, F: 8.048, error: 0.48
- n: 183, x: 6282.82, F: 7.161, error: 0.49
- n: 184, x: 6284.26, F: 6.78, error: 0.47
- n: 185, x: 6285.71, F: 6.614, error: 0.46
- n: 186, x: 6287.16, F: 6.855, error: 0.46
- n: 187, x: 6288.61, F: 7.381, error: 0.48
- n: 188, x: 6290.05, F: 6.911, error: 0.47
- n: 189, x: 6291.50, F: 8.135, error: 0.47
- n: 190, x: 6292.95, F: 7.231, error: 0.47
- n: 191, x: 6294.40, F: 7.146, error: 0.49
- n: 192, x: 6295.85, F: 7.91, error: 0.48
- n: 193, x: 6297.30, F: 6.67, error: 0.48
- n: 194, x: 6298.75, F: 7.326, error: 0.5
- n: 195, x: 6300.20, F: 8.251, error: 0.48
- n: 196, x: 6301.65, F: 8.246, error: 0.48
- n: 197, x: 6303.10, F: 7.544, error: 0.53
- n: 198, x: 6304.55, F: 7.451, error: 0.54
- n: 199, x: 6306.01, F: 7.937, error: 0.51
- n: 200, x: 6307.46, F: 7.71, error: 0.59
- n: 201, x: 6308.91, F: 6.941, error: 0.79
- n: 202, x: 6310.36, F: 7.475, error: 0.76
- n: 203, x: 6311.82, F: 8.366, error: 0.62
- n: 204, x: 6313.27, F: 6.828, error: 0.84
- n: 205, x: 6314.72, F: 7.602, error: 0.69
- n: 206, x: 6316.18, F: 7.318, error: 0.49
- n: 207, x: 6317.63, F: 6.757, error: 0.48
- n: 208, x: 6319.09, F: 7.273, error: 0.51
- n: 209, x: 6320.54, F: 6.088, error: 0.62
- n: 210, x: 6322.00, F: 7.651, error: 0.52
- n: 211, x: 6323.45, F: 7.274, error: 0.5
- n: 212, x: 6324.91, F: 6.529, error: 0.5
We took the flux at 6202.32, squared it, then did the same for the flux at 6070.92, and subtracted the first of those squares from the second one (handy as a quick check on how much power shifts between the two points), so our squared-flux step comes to 5.6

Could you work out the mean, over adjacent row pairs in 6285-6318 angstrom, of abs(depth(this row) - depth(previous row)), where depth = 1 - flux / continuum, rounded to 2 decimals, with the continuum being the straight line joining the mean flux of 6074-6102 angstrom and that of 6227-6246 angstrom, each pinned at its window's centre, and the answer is 0.10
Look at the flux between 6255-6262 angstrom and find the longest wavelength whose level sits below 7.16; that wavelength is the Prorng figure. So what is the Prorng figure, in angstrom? 6261.15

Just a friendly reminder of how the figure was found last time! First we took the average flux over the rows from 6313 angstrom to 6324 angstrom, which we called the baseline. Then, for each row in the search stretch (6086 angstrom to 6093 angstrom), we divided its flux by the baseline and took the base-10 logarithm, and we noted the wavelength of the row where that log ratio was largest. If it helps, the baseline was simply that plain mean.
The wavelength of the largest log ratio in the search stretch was 6089.12 angstrom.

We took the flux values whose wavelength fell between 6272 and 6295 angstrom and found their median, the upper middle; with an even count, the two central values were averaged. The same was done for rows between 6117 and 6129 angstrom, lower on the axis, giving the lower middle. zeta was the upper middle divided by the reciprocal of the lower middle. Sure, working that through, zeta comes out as 53.4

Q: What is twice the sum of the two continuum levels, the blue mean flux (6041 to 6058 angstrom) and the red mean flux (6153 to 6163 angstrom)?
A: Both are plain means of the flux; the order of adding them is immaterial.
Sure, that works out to 29.3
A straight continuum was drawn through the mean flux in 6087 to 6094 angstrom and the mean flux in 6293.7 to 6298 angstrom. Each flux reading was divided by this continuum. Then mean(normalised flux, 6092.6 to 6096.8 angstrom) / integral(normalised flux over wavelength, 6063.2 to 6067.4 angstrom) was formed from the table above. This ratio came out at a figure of 0.248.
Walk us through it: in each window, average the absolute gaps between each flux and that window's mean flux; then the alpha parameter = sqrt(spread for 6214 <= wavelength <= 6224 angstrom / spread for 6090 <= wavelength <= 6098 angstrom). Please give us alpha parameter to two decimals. 0.65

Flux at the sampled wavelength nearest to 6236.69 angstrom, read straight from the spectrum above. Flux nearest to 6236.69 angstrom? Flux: 6.898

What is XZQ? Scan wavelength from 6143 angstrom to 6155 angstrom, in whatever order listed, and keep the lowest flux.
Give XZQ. 6.668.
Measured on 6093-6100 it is 6.525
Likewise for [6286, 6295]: 6.855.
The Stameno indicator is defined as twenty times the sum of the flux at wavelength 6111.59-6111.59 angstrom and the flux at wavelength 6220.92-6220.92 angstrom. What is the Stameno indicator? 284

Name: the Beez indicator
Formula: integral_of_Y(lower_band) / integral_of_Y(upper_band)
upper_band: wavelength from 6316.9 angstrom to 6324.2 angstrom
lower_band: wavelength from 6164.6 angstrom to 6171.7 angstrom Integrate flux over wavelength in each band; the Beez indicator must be 0.92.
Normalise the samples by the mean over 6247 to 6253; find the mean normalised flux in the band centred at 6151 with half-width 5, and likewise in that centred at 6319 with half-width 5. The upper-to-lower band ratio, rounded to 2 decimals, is 1.00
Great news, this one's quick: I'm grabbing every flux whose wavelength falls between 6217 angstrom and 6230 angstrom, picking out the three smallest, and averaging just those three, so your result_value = 6.42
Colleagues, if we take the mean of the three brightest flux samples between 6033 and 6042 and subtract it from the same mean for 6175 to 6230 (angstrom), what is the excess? -0.5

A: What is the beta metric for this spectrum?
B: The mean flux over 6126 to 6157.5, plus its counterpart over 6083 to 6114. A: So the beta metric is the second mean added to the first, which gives 14.9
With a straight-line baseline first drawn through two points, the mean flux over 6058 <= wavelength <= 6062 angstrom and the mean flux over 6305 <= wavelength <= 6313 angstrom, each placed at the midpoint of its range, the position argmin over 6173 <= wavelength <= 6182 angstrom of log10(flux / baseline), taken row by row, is 6176.67 angstrom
